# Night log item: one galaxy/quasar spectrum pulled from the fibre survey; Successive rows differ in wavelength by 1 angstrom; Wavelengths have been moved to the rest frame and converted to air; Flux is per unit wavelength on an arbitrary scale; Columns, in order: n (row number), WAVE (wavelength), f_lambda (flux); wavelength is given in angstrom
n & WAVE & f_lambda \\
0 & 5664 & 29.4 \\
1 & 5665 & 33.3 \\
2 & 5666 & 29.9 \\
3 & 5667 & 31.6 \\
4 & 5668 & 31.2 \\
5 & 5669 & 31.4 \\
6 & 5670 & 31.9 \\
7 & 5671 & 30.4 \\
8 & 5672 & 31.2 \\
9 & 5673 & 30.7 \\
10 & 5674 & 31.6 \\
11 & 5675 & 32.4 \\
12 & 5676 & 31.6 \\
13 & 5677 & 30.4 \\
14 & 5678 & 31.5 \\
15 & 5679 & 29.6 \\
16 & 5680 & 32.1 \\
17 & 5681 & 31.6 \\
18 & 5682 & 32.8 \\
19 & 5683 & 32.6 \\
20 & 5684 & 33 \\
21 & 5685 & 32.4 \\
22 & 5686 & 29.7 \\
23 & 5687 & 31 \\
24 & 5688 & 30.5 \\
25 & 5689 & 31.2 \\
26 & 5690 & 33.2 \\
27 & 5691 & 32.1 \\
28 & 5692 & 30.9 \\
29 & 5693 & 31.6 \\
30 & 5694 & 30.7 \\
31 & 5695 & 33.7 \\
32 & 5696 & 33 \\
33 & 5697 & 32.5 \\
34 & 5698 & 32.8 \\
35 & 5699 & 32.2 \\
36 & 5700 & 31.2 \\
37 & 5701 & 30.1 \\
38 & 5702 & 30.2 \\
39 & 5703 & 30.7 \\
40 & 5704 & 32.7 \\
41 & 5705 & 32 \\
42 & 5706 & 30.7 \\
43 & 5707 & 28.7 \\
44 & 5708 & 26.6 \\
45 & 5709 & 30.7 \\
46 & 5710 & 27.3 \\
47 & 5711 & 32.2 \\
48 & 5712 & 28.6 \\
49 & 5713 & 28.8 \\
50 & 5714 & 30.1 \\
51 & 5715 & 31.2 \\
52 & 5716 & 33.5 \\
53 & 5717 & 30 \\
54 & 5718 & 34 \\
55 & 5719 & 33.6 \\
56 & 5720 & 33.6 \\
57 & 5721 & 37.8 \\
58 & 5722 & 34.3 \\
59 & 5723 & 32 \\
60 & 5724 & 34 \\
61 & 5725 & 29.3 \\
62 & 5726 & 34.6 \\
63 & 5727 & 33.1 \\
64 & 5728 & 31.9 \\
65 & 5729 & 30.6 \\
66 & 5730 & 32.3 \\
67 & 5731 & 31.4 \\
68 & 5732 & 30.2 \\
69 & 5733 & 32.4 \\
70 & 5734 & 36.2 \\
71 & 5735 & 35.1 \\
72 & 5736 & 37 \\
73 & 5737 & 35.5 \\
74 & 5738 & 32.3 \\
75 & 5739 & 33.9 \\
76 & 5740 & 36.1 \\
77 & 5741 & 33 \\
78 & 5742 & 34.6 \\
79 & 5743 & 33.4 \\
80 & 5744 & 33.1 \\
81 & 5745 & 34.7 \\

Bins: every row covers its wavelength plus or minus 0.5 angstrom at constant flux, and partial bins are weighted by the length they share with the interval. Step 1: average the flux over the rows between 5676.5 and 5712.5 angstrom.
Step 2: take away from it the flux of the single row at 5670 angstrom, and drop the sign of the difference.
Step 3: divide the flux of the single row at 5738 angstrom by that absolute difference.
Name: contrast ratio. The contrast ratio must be 45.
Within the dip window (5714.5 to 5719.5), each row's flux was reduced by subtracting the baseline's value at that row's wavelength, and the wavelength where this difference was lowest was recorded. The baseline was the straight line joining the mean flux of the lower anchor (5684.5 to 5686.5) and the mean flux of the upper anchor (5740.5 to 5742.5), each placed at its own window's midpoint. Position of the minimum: 5717 angstrom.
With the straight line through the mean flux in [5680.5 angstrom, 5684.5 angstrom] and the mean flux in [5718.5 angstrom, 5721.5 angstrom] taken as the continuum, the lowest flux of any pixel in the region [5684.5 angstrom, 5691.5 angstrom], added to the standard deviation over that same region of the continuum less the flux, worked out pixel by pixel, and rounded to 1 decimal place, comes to 30.8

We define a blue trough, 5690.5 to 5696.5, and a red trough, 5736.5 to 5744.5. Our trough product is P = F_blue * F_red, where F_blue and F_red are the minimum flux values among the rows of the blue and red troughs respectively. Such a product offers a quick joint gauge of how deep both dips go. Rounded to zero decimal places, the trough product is 992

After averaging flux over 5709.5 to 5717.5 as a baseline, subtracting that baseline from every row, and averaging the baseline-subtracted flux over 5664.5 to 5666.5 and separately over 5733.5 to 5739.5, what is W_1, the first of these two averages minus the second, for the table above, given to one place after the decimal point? -3.4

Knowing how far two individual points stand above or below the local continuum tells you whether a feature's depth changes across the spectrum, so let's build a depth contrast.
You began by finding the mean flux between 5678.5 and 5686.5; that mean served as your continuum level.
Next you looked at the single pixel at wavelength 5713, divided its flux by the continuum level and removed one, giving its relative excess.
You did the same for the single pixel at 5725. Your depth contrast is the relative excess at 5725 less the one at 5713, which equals 0.02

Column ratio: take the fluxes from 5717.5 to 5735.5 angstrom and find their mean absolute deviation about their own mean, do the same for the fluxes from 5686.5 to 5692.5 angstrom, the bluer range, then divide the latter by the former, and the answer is 0.47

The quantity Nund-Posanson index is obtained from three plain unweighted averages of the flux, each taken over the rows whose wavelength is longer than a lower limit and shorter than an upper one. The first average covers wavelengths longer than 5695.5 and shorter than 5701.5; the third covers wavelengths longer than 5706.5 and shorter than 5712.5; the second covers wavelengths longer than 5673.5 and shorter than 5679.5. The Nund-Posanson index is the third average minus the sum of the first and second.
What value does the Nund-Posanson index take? -34.1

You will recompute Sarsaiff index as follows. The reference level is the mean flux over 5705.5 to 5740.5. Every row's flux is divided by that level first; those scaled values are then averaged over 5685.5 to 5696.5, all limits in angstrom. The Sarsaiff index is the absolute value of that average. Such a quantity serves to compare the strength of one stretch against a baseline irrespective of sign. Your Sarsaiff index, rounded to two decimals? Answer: 0.98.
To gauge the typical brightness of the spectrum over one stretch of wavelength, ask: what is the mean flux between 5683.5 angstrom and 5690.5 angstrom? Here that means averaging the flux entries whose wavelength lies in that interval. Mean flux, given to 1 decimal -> 31.6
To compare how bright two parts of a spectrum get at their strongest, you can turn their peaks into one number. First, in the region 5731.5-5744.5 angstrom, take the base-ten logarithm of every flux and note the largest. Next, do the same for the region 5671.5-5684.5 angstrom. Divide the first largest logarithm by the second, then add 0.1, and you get 1.13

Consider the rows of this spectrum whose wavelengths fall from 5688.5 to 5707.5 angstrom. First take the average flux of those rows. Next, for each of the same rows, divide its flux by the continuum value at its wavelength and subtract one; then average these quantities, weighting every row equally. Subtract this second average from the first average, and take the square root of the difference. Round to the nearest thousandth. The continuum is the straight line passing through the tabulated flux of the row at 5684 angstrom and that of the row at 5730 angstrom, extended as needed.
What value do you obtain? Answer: 5.624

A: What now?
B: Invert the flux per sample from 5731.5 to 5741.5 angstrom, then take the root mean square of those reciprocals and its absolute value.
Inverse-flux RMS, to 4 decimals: 0.0294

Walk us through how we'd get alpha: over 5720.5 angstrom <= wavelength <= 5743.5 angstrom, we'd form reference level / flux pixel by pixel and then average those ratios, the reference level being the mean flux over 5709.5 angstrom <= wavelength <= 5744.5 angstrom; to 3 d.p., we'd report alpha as 0.982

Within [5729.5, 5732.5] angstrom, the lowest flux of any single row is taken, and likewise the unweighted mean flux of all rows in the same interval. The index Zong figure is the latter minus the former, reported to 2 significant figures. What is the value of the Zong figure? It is 1.1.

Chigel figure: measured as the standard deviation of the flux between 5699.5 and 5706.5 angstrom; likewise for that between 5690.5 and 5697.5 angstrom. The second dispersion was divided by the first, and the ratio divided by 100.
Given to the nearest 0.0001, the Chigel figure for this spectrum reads 0.0114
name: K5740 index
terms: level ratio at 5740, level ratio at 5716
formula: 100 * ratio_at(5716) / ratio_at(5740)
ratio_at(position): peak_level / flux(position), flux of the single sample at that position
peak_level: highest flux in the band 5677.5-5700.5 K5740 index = 108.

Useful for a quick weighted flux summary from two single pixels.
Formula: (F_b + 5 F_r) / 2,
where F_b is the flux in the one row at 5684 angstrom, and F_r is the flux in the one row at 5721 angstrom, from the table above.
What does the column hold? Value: 111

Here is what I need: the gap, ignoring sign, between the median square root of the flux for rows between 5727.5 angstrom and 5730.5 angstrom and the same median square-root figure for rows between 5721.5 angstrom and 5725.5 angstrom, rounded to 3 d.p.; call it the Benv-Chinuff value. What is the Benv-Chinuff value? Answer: 0.096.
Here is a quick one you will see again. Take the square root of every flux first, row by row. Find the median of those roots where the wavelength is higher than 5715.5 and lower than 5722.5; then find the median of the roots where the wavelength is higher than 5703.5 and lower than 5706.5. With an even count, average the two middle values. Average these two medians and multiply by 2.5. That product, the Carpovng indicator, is 14.32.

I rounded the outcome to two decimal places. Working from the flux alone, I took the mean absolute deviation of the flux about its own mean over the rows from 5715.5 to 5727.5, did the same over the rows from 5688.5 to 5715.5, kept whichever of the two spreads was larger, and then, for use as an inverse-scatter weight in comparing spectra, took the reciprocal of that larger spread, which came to 0.68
